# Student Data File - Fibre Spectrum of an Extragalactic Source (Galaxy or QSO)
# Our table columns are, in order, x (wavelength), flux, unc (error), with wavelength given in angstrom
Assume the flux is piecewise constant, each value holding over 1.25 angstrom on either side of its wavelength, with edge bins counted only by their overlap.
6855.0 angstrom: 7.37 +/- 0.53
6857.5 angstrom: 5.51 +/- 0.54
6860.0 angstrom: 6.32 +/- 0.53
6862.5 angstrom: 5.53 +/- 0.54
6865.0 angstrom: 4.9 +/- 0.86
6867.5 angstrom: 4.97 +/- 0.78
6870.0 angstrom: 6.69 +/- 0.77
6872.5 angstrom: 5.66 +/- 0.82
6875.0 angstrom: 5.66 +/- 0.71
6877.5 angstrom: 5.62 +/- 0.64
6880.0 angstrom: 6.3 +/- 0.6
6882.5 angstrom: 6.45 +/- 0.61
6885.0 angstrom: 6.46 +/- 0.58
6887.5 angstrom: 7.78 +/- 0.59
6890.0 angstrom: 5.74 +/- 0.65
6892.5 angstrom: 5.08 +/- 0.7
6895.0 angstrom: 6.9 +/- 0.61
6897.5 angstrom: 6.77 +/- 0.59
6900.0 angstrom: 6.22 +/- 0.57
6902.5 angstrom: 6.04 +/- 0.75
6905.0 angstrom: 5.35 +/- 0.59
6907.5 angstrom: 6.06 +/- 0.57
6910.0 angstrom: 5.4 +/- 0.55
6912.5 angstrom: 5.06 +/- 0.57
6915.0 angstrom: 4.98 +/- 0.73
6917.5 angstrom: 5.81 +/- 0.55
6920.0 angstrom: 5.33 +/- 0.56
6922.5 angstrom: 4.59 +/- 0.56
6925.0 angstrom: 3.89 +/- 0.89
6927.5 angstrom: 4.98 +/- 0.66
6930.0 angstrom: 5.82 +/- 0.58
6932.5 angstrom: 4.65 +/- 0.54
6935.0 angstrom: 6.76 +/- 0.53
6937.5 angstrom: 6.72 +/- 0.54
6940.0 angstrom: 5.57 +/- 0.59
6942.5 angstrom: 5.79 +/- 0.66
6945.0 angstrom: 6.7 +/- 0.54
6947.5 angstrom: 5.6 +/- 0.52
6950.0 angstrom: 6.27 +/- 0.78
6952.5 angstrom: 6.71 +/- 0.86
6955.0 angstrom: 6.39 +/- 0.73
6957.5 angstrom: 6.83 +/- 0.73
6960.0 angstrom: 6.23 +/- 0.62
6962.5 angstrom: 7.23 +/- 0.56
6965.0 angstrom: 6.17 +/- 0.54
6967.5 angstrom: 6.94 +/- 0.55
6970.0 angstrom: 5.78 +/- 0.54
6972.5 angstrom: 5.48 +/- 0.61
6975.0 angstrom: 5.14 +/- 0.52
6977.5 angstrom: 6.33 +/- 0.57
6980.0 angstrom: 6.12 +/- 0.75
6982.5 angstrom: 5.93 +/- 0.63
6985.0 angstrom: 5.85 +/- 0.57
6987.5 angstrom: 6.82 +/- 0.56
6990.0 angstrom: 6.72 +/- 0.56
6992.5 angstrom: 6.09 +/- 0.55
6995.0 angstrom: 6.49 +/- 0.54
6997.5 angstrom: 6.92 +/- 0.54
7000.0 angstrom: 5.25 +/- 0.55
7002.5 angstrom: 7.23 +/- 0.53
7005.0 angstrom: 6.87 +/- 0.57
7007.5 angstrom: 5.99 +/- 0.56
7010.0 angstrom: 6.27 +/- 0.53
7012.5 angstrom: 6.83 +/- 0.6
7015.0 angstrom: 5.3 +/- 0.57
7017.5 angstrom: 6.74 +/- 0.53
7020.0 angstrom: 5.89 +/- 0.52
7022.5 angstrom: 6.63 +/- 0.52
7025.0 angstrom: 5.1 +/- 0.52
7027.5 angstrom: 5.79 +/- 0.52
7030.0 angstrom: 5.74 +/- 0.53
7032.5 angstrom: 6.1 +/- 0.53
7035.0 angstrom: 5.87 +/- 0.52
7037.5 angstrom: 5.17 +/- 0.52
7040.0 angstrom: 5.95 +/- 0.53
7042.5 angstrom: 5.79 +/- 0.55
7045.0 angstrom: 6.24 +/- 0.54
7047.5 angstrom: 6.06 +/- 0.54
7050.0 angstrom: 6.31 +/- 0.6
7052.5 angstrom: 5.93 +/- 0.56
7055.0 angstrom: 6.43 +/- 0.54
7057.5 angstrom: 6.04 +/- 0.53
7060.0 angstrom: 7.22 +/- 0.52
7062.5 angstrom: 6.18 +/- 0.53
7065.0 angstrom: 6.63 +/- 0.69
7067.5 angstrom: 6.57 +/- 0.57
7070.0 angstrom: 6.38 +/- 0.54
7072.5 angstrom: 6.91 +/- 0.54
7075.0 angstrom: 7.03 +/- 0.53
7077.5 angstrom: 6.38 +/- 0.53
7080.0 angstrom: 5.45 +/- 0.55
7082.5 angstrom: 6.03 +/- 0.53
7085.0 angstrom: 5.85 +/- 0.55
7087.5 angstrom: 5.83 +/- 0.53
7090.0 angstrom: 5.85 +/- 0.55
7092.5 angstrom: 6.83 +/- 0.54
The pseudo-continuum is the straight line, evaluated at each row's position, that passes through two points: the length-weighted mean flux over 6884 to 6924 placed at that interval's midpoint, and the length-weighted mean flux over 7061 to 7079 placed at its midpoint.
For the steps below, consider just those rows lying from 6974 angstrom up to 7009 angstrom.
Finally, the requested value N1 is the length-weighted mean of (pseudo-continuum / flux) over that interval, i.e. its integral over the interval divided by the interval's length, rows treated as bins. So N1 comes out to 1.00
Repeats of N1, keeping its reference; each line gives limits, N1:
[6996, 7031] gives 1.03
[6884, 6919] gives 0.99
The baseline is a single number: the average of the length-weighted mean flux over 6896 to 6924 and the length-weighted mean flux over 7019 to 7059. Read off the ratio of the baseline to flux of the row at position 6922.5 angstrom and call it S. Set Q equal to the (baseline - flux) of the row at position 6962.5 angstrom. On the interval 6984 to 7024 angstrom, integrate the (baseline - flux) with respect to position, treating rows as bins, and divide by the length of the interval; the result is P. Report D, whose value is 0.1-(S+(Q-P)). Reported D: -0.29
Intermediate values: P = -0.59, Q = -1.5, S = 1.26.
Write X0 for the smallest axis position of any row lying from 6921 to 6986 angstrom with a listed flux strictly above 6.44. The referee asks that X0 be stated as 6935.0 angstrom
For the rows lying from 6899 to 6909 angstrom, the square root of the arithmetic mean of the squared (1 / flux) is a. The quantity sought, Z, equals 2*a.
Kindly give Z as 0.340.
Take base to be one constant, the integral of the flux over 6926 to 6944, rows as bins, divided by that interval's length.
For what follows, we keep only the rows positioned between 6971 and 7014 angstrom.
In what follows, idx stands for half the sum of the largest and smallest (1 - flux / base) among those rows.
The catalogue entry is -0.077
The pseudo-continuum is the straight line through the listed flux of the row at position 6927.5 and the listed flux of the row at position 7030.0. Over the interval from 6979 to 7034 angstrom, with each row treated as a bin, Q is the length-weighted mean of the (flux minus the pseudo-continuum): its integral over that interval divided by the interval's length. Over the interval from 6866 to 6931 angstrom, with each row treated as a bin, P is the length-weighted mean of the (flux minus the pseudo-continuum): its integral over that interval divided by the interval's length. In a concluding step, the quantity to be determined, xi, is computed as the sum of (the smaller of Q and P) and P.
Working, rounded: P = 0.99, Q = 0.6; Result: 1.63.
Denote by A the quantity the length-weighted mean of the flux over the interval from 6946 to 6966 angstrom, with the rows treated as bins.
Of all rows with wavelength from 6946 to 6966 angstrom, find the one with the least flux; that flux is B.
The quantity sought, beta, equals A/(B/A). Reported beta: 7.4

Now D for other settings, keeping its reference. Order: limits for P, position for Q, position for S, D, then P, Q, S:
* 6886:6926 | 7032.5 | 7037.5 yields -0.62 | 0.07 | -0.3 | 1.12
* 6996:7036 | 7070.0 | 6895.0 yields -0.52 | -0.39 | -0.6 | 0.84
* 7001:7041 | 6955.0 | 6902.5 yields -0.55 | -0.31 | -0.6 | 0.96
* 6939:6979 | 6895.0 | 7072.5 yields -0.04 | -0.43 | -1.1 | 0.84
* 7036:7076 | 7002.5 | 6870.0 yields 0.17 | -0.52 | -1.5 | 0.86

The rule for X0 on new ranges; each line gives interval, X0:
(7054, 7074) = 7060.0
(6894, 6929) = 6895.0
